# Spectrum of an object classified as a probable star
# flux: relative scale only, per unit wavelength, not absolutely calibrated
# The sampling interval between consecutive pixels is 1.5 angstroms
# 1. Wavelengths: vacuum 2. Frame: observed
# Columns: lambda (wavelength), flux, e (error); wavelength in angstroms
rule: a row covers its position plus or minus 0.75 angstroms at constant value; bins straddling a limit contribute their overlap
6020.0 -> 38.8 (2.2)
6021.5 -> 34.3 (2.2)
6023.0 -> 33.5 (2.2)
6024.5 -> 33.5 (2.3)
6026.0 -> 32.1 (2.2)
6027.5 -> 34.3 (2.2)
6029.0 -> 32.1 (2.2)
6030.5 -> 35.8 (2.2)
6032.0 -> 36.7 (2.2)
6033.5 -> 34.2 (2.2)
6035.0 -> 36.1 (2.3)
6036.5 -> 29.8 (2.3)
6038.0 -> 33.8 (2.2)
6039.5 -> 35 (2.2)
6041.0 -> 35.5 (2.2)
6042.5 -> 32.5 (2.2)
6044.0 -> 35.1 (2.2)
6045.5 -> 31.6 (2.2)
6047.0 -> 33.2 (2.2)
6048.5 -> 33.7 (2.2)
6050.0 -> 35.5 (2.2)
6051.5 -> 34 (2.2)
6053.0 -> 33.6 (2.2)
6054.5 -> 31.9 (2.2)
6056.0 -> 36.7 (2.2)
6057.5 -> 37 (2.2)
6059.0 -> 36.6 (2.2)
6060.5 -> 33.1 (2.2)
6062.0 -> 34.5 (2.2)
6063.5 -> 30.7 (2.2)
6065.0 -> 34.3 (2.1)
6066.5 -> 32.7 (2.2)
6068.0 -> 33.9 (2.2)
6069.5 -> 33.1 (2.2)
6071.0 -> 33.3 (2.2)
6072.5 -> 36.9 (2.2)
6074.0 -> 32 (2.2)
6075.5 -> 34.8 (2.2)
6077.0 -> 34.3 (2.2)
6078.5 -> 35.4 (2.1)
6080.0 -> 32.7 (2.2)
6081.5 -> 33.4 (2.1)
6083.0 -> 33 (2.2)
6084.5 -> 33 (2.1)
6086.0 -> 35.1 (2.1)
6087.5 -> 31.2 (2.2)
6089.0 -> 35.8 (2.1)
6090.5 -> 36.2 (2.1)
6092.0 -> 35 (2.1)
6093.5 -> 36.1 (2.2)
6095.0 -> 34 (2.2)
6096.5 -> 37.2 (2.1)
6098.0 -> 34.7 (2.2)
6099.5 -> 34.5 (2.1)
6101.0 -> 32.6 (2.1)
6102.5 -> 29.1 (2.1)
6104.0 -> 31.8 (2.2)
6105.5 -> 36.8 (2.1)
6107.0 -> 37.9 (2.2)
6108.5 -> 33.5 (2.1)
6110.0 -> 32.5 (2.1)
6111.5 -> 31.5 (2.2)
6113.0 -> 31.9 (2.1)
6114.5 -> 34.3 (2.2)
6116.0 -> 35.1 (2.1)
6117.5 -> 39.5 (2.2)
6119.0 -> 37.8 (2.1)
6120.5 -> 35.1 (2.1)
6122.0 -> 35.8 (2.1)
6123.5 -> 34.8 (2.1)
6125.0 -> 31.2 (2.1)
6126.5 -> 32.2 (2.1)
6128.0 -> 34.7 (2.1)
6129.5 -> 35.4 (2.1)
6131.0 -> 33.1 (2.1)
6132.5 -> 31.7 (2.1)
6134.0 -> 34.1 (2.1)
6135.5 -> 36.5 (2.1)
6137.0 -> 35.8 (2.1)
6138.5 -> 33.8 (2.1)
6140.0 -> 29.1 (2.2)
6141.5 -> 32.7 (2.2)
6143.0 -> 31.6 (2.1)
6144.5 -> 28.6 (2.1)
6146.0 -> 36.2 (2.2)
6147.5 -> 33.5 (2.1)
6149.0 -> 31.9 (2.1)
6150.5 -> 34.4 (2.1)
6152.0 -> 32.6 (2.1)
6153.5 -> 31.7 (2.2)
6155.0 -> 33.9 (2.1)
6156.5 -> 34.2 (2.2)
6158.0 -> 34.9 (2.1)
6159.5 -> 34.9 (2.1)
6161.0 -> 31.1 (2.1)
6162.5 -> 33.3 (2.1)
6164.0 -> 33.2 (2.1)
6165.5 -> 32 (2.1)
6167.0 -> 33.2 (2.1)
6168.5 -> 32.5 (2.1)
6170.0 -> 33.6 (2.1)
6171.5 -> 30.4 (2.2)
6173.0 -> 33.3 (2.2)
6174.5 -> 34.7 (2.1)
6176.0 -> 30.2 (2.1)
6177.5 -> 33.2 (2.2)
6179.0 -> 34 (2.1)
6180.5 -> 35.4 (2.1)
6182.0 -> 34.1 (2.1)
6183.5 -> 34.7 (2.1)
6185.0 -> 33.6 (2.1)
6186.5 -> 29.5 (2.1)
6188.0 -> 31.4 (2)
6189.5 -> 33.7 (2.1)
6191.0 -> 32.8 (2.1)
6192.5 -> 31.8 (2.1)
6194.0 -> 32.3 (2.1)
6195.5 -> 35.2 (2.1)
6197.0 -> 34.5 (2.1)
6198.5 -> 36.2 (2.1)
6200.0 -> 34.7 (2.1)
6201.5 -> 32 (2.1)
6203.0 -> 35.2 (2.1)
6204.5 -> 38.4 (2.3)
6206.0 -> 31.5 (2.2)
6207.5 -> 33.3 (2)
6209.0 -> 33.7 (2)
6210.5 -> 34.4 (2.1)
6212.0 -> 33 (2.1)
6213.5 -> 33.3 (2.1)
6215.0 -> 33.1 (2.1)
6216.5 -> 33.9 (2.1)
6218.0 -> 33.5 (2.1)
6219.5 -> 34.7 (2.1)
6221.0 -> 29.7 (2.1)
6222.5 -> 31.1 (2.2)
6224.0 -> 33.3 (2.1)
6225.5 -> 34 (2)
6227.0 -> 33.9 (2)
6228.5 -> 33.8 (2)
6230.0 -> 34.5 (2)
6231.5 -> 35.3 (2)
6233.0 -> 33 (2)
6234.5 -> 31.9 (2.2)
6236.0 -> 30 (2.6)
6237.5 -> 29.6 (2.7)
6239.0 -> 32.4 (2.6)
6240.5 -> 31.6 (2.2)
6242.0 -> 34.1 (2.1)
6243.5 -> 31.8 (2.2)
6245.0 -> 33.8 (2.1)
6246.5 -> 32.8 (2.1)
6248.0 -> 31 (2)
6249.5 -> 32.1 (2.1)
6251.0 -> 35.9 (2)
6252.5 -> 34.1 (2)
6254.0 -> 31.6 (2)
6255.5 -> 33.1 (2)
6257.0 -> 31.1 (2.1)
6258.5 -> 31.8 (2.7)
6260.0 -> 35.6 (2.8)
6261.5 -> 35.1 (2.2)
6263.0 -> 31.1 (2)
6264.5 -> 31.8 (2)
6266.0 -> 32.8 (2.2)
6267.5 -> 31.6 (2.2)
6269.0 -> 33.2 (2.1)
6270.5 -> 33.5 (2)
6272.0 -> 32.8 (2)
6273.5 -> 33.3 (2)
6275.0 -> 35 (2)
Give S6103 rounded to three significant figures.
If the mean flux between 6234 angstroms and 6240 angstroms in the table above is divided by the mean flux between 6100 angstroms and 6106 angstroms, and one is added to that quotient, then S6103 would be 1.95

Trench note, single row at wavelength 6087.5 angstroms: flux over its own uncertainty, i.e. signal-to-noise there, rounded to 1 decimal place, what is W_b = 14.2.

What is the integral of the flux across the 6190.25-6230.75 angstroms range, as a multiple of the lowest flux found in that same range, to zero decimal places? 46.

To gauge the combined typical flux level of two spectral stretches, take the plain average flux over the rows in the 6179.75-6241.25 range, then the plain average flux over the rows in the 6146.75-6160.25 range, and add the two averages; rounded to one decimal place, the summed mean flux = 66.8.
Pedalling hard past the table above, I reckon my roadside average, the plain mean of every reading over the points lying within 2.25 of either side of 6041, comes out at 34.3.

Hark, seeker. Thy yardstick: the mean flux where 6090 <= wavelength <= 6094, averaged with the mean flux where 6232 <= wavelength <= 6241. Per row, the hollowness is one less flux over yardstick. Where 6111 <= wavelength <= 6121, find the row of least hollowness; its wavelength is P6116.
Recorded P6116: 6117.5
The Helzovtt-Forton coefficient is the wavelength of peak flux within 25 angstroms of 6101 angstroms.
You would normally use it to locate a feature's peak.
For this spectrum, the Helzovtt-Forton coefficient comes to 6117.5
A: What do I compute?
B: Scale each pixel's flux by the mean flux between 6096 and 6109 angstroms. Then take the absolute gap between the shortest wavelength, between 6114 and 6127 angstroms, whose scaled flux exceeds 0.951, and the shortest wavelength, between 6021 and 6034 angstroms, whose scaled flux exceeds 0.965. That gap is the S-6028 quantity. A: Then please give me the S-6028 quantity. 93 angstroms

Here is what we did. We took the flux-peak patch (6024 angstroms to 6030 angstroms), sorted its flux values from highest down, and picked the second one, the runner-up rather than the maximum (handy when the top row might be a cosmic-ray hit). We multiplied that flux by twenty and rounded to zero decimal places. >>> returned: 670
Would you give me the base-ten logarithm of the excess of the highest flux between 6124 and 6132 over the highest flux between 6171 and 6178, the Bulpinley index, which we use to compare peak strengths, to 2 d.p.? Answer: -0.15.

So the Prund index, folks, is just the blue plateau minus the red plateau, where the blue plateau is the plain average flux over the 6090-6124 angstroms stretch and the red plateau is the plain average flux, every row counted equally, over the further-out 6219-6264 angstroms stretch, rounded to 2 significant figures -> 1.9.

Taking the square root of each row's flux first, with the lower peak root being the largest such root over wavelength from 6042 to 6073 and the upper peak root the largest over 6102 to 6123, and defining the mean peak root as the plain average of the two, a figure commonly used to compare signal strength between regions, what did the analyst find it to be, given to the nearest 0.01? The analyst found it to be 6.18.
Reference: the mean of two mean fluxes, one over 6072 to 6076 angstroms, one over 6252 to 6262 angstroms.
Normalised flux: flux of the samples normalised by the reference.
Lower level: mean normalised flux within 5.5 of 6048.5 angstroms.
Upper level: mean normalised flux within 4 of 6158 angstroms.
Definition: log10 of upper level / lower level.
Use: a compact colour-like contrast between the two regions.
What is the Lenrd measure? 0.000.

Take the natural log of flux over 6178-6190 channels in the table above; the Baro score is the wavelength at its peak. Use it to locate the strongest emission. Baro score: 6180.5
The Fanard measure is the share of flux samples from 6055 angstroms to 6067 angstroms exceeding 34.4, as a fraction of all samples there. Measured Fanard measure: 0.50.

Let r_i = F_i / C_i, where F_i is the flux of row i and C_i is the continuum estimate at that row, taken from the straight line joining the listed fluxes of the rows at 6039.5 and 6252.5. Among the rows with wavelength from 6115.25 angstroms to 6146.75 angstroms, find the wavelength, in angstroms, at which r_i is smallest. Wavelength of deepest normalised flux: 6144.5 angstroms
